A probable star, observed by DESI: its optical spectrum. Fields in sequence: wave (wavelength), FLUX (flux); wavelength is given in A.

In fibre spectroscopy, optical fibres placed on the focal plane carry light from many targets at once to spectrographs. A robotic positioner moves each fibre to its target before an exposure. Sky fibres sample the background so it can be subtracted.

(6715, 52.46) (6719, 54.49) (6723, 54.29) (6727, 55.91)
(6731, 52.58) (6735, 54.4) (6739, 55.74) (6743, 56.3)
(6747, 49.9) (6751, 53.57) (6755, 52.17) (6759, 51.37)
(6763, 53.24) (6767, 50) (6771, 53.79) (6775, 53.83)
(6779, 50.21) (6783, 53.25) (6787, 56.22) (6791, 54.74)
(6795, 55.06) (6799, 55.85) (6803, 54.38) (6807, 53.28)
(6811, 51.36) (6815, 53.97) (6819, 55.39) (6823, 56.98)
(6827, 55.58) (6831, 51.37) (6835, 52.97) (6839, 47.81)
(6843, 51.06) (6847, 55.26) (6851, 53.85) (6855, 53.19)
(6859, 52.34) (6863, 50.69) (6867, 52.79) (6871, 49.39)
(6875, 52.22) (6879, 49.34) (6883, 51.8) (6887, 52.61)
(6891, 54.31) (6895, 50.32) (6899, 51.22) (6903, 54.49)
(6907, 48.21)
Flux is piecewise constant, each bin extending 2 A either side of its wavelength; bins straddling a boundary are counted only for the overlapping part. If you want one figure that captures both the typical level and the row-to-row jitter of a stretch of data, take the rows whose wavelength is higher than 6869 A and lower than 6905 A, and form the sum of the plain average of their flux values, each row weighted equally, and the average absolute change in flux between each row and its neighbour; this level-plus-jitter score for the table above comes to 54.1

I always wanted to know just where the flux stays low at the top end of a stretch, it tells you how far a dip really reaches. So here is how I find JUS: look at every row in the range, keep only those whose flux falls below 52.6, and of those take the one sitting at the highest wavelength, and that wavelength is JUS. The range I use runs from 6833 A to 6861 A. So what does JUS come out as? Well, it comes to 6859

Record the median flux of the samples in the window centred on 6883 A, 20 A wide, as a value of 52.2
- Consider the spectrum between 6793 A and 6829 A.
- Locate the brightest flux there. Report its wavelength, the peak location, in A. 6823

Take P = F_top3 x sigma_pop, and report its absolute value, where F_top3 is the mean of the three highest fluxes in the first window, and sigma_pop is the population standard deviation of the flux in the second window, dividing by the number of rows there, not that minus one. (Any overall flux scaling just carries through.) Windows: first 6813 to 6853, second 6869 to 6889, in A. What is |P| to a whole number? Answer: 79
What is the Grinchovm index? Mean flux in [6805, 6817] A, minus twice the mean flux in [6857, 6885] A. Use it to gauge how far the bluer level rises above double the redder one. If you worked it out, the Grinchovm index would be -50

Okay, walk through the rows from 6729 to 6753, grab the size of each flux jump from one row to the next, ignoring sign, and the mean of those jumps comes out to 2.76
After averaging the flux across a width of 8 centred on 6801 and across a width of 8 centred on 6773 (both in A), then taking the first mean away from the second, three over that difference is -2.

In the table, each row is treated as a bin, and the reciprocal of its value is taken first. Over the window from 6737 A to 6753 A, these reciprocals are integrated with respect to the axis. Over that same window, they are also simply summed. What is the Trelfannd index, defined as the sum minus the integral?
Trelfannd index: -0.223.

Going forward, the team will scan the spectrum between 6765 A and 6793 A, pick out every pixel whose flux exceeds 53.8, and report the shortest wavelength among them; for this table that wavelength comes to 6775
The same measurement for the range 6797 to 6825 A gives 6799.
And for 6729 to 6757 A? 6735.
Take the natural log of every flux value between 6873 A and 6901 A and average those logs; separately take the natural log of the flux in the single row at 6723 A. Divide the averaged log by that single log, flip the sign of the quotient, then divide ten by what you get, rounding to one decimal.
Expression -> -10.1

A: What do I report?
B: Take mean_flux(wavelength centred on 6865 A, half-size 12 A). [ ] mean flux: 51.8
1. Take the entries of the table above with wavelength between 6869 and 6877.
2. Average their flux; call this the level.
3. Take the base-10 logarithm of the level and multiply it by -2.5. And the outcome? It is -4.26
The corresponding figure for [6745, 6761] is -4.28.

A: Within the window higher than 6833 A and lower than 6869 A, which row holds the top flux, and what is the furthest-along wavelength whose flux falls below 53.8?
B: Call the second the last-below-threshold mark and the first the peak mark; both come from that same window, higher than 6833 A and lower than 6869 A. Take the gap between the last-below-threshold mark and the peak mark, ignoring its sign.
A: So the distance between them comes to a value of 20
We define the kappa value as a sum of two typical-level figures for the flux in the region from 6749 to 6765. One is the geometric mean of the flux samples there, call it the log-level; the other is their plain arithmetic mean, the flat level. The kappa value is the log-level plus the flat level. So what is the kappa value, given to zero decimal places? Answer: 105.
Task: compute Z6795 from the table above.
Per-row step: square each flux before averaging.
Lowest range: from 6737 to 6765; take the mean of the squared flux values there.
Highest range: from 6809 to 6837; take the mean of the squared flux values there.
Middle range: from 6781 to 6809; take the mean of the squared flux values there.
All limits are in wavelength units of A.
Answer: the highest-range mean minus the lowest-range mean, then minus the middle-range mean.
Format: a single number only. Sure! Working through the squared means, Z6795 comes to -2910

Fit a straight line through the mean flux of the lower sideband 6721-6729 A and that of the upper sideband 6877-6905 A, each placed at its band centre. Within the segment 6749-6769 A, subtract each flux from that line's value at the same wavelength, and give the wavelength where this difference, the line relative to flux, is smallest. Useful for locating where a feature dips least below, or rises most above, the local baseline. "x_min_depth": 6751 A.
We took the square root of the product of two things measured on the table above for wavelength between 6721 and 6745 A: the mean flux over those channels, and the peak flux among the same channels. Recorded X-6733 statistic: 55.6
